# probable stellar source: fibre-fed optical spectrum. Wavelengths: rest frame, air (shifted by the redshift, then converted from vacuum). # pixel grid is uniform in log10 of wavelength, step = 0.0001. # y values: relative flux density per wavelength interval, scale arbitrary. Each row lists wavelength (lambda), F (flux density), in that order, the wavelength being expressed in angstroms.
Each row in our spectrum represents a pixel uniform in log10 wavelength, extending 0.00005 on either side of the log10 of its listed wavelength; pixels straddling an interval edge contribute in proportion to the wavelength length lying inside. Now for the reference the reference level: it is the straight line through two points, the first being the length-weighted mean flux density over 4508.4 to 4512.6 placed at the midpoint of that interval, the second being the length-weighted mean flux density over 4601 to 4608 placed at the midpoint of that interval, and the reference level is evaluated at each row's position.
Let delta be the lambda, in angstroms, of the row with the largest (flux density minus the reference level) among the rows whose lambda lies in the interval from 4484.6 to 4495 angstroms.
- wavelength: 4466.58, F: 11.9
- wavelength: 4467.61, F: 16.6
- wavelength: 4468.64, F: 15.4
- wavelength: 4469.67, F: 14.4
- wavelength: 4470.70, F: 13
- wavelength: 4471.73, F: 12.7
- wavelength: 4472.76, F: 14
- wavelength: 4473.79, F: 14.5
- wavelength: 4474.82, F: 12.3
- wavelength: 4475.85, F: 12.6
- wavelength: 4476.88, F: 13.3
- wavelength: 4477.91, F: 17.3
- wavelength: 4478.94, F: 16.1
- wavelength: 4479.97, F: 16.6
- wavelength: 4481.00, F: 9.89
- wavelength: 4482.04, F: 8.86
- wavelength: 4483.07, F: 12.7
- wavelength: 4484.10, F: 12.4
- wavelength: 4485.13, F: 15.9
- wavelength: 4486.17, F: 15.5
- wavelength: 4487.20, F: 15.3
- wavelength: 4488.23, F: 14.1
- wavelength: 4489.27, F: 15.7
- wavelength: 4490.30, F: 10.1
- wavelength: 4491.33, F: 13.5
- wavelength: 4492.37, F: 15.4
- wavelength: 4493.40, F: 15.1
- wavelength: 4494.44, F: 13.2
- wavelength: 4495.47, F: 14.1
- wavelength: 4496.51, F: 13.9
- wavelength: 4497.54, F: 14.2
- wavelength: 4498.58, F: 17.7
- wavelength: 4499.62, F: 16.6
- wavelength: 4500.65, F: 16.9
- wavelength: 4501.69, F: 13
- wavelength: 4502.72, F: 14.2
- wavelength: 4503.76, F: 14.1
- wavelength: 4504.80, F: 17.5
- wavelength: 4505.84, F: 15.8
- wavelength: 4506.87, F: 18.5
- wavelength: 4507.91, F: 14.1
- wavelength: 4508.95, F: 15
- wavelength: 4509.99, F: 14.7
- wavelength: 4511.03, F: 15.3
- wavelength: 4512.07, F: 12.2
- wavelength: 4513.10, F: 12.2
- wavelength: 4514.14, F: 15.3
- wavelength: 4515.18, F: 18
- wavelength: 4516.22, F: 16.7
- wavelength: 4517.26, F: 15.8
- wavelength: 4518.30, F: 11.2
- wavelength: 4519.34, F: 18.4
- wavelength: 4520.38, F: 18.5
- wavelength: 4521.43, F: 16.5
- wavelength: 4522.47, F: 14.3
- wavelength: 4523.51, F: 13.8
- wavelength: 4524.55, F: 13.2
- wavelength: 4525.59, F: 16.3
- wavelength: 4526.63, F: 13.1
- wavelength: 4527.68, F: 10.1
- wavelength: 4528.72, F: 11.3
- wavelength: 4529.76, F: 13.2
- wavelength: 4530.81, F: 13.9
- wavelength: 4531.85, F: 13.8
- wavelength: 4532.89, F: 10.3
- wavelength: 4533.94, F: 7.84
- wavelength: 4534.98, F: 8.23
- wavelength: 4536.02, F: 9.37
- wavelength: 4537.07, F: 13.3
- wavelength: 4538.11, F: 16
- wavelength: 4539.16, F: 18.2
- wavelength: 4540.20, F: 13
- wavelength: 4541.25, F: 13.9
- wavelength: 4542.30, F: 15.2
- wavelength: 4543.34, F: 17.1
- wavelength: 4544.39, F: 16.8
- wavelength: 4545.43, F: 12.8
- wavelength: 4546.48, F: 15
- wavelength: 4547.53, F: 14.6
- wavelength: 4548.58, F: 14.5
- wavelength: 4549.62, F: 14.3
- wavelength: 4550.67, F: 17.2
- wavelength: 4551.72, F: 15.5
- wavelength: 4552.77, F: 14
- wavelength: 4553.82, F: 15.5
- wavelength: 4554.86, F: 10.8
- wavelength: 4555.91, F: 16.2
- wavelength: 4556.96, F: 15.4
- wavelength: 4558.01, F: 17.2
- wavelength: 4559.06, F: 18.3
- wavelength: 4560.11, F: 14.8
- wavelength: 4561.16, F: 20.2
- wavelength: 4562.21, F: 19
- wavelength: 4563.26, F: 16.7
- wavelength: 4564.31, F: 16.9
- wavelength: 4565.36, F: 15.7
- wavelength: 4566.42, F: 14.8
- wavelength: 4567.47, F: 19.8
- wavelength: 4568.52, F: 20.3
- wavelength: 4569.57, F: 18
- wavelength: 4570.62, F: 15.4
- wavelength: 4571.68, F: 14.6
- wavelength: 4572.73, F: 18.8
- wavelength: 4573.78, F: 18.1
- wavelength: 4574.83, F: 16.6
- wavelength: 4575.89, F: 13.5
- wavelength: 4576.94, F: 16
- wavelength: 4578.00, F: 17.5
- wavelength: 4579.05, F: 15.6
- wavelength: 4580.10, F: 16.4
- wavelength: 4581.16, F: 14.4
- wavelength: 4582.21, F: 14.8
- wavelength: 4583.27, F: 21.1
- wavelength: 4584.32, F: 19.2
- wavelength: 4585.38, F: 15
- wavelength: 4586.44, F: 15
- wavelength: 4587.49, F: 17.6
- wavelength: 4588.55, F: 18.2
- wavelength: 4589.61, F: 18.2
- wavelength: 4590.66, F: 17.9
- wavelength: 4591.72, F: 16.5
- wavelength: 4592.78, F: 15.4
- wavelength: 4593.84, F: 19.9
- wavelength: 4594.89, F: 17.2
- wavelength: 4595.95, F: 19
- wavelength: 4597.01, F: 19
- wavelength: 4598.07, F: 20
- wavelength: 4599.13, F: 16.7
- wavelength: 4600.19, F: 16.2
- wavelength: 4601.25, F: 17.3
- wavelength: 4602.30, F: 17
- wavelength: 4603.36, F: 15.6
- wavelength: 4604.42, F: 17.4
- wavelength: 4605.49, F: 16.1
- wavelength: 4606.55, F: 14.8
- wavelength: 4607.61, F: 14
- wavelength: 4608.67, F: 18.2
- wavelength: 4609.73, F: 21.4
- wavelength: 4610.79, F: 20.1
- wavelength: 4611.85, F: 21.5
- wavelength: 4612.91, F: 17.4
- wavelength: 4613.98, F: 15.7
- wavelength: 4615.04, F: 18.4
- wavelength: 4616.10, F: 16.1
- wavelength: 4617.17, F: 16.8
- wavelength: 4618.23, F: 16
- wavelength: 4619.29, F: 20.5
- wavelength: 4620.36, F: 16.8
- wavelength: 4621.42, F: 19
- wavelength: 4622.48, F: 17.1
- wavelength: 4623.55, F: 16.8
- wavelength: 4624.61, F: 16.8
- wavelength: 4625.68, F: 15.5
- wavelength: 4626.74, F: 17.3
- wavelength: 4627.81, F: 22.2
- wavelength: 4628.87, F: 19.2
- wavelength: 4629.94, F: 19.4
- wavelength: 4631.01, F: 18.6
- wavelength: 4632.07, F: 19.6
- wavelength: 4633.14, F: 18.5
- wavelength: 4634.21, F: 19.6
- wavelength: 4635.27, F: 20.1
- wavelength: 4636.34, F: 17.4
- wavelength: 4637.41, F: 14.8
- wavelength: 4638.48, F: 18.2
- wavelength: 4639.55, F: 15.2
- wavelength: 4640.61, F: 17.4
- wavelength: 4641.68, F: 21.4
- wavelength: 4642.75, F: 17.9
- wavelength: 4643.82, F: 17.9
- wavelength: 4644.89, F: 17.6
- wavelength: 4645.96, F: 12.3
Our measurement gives 4485.13 angstroms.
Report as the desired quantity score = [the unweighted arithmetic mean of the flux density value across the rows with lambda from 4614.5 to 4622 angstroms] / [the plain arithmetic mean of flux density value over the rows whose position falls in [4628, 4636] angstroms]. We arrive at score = 0.92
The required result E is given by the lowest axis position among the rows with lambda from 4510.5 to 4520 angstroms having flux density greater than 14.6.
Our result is 4511.03 angstroms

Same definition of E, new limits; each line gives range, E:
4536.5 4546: 4538.11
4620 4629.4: 4620.36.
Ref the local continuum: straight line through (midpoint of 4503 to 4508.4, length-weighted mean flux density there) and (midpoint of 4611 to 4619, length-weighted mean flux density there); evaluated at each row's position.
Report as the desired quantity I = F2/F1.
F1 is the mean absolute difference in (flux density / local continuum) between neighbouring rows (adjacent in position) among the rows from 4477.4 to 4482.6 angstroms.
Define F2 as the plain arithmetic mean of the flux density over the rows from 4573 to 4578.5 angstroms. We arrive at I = 107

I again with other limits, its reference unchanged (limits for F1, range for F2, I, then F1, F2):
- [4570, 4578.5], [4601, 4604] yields 138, 0.12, 16.6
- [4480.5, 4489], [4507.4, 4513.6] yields 144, 0.10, 13.9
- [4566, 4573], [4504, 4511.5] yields 104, 0.15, 15.8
